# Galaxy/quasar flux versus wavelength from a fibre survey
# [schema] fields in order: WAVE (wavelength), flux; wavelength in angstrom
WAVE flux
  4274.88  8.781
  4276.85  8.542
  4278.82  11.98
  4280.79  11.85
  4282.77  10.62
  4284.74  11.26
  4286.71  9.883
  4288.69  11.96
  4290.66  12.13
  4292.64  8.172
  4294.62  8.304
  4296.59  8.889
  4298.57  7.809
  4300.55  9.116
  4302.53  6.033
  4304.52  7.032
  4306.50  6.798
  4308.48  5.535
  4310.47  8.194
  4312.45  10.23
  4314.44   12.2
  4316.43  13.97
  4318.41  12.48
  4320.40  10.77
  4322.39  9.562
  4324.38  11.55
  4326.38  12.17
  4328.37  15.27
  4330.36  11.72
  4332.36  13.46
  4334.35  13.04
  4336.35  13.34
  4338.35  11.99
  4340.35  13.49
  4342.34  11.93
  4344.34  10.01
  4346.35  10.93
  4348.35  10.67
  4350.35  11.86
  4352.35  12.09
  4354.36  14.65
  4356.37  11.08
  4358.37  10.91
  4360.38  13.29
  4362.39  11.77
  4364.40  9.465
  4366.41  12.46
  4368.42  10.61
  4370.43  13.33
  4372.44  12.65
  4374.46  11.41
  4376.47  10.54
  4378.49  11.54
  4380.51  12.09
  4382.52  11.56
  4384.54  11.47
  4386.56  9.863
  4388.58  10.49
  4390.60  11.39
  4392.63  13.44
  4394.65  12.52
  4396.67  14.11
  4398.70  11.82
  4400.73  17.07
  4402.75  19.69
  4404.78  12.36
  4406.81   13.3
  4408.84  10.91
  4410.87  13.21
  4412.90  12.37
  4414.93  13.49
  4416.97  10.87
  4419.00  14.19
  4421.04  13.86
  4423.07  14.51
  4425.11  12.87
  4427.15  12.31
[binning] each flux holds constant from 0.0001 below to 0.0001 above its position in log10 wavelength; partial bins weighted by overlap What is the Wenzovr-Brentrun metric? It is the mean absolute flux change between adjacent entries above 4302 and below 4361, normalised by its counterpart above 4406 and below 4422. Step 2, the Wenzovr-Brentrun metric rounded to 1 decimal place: 0.8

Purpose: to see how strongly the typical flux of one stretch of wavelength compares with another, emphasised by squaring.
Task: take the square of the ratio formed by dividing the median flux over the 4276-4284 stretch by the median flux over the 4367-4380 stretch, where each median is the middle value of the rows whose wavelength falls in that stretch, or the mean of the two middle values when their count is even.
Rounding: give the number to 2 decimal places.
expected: 0.96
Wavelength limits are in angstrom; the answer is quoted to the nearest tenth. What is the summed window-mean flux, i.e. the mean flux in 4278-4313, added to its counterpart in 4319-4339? 21.5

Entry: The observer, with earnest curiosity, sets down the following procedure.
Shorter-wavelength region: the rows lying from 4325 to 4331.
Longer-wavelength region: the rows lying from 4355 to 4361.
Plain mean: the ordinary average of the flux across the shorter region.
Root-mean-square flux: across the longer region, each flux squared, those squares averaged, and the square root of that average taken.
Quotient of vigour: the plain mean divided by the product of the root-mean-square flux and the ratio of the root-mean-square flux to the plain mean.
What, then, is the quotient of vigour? 1.2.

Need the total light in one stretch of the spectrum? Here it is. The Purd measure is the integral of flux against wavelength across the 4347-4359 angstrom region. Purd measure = 143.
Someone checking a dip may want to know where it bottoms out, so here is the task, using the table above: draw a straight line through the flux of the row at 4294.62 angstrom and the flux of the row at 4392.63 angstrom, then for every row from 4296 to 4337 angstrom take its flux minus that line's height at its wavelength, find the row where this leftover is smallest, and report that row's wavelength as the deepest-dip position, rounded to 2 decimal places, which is 4308.48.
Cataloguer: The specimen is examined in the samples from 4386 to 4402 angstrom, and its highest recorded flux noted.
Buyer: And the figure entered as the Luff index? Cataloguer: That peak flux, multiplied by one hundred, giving 1707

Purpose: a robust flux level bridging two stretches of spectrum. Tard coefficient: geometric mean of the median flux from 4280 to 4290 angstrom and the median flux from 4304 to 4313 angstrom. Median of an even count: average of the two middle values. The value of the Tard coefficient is 9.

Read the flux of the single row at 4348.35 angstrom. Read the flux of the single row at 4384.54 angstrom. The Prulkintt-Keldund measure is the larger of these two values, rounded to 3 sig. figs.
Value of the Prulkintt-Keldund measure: 11.5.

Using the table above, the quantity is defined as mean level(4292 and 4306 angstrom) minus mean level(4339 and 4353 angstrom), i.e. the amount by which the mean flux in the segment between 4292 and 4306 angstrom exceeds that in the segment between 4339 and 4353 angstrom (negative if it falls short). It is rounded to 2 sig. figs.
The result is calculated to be -3.7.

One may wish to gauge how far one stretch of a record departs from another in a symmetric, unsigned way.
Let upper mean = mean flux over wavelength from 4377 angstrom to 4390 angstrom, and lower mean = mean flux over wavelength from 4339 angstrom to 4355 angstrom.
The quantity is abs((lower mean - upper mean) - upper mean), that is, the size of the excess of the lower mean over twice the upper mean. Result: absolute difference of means 10.4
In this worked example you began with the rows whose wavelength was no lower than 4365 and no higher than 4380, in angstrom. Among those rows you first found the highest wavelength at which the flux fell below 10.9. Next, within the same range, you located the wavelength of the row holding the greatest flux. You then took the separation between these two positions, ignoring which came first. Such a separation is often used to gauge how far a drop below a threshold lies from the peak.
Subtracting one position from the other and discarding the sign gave 6.0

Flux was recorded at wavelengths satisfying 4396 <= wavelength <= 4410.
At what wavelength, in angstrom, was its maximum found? 4402.75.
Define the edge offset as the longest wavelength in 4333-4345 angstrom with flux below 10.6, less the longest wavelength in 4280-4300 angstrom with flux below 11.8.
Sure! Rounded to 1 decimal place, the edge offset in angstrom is 45.8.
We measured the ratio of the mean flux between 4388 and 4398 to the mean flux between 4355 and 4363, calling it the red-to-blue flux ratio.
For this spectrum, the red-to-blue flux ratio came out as 1.05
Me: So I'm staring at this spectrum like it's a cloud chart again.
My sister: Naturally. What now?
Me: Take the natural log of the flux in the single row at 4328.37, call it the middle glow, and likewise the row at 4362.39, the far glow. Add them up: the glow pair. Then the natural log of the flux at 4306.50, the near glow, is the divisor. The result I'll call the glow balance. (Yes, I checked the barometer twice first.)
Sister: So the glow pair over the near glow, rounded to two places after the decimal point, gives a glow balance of 2.71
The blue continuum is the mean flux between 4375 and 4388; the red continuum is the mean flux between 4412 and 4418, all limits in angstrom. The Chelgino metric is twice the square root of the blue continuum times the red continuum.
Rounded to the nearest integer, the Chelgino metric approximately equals 23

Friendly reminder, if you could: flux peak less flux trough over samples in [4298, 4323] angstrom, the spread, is 8.4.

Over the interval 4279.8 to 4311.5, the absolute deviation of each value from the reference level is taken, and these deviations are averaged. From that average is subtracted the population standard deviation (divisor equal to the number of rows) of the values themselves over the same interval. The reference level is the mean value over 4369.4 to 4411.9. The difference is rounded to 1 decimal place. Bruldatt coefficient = 1.6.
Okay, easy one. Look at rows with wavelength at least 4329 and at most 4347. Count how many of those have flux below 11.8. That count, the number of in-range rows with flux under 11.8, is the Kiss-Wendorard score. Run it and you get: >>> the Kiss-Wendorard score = 3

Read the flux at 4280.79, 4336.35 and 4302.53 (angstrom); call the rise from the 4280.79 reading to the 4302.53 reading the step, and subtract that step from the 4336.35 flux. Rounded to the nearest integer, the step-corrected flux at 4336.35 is 19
